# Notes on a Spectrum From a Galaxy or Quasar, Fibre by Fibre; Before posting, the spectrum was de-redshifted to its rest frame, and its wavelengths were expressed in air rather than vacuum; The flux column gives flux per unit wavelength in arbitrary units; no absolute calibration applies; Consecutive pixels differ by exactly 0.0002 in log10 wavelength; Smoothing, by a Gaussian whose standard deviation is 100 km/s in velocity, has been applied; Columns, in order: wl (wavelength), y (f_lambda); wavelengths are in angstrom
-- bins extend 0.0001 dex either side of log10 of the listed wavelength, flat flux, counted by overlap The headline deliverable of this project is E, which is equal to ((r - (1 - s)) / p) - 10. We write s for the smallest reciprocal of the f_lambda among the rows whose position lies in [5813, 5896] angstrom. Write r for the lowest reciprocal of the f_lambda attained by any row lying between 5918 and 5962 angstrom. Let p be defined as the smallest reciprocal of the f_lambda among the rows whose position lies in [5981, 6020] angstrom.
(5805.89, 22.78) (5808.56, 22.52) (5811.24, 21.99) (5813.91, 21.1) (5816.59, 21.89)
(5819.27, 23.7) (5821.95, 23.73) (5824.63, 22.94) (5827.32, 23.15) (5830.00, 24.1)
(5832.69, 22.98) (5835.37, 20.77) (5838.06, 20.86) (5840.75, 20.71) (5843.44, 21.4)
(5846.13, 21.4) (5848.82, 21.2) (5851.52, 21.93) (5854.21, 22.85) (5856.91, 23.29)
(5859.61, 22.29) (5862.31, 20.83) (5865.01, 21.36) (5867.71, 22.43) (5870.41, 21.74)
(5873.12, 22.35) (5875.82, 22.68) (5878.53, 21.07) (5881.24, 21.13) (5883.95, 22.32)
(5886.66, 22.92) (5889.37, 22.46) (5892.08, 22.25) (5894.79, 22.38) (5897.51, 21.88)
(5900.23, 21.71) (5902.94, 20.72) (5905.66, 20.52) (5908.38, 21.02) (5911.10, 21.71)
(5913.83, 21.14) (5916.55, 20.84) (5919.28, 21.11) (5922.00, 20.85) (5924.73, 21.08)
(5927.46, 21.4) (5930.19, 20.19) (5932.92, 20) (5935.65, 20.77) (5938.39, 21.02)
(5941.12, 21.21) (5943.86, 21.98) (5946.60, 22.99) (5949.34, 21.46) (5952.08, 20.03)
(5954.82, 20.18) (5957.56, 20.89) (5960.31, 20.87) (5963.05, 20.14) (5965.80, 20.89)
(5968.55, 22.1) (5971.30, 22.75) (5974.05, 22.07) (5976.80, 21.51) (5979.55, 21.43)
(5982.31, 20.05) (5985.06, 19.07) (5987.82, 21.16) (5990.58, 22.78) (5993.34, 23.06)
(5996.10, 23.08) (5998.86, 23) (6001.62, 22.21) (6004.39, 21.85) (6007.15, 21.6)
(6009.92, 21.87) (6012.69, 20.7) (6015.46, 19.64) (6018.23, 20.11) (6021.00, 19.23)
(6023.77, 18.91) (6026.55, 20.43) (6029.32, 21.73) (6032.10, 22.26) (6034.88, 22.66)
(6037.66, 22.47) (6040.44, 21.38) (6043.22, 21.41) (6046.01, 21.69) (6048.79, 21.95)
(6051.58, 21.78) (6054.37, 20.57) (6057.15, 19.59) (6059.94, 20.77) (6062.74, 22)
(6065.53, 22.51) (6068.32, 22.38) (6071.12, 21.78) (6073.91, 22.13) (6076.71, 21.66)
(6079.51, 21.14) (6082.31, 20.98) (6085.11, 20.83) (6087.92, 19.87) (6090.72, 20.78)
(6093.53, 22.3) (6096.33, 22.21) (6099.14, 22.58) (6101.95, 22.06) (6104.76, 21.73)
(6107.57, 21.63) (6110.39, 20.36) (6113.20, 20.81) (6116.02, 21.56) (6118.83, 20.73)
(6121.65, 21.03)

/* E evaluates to -31.1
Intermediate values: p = 0.0433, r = 0.0435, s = 0.0415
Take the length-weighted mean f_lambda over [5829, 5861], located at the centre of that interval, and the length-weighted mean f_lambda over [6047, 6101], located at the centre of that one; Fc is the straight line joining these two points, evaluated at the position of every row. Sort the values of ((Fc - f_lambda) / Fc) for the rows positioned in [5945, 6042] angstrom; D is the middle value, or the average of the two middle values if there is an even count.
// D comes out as 0.008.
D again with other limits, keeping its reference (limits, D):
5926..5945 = 0.034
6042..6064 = -0.001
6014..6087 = -0.001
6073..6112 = -0.010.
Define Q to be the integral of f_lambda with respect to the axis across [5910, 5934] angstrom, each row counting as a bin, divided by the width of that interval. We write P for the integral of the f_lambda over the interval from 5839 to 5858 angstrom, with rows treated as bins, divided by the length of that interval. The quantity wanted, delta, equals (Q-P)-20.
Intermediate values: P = 21.8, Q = 20.9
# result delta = -20.9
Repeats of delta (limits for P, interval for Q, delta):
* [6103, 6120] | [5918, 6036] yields -20.0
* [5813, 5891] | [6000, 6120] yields -20.8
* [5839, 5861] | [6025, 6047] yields -20.1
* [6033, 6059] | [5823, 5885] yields -19.5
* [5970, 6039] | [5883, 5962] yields -20.1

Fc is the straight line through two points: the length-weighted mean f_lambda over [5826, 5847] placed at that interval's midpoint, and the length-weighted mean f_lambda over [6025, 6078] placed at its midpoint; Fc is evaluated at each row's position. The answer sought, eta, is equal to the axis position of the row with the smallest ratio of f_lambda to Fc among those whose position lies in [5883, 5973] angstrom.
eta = 5932.92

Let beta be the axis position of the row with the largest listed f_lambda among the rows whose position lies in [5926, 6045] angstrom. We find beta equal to 5996.10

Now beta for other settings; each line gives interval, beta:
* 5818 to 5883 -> 5830.00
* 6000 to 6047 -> 6034.88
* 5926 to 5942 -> 5927.46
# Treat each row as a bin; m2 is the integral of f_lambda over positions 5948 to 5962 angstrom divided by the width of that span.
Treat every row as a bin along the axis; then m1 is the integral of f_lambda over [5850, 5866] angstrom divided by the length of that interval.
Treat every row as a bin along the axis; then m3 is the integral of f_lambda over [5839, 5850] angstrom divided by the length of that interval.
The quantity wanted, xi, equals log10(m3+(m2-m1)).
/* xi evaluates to 1.30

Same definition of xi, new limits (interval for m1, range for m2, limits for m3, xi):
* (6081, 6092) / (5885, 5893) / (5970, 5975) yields 1.39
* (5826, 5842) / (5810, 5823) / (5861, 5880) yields 1.35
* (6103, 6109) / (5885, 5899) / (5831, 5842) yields 1.34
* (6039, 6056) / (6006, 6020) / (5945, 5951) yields 1.33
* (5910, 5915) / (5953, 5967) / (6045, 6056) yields 1.31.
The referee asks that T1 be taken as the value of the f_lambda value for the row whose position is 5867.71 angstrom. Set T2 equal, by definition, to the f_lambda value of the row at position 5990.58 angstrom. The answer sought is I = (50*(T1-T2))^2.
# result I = 306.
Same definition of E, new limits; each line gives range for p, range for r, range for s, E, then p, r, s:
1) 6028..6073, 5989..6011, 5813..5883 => -30.7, 0.0441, 0.0433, 0.0415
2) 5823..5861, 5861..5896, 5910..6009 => -32.0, 0.0415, 0.0436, 0.0433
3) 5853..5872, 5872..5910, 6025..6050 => -31.2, 0.0429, 0.0436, 0.0441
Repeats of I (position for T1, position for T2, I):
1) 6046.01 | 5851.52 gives 144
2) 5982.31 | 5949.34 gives 4970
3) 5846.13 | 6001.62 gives 1640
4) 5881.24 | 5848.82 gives 12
